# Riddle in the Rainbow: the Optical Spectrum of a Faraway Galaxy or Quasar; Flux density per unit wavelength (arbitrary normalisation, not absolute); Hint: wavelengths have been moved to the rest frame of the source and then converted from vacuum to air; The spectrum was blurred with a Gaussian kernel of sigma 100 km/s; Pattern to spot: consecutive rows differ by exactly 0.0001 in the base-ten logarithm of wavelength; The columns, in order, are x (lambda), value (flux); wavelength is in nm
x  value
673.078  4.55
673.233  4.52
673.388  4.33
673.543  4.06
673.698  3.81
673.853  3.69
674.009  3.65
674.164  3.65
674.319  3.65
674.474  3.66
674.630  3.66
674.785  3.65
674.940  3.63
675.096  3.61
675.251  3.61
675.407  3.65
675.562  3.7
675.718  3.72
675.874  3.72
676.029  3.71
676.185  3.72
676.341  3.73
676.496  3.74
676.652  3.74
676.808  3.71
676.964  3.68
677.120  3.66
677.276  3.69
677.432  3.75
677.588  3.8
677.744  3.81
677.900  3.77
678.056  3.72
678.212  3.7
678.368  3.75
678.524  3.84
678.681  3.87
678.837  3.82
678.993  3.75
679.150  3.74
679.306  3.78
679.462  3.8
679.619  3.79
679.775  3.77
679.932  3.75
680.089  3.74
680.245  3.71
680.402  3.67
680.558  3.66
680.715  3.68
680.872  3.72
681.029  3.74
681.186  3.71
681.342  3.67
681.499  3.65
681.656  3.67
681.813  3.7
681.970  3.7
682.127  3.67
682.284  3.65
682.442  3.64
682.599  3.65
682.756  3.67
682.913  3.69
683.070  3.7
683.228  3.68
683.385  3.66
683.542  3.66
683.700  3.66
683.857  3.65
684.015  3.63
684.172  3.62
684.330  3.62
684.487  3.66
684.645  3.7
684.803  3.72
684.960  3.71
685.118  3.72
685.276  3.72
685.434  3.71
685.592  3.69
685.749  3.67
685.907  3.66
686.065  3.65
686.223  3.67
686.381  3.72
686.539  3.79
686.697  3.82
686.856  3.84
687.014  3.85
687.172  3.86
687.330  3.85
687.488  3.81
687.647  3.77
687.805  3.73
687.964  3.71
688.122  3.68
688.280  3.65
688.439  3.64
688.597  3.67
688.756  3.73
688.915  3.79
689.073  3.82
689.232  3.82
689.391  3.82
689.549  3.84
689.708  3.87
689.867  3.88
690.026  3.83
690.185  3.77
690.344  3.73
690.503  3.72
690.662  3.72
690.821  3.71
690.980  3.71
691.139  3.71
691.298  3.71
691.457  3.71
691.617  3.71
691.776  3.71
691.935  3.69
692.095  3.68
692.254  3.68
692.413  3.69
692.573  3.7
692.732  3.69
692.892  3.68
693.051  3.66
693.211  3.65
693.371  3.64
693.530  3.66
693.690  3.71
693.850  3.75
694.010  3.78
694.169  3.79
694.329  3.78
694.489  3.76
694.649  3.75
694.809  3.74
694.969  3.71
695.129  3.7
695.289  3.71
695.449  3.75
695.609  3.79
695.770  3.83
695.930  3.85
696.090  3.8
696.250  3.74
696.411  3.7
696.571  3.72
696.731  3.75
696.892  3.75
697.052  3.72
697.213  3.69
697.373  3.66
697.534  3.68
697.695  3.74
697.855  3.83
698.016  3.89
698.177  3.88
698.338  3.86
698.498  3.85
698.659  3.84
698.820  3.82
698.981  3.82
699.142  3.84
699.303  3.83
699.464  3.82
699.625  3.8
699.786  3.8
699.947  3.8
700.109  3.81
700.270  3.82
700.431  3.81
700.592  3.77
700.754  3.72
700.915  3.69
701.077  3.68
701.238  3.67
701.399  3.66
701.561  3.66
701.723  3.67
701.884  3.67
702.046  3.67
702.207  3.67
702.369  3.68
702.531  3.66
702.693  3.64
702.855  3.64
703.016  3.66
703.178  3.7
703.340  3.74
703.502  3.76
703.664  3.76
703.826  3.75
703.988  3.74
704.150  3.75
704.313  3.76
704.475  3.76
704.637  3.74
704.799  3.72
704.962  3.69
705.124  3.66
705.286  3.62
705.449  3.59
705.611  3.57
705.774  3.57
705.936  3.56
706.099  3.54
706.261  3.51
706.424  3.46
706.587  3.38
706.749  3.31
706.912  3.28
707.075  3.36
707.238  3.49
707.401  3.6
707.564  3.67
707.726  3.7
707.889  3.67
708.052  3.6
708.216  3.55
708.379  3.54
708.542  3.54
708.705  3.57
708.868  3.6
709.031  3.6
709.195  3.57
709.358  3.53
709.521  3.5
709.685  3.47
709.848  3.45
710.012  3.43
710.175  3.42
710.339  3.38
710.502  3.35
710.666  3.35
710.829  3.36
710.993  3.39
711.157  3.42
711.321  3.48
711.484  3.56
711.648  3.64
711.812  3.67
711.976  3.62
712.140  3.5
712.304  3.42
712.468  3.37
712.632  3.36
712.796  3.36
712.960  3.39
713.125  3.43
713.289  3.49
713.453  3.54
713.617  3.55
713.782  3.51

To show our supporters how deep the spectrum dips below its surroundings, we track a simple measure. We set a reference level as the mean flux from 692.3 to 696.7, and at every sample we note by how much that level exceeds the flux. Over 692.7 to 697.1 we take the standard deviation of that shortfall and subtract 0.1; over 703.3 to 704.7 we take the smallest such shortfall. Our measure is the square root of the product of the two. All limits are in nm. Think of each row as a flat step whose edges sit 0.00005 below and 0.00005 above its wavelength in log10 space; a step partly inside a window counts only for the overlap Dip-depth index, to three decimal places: 0.037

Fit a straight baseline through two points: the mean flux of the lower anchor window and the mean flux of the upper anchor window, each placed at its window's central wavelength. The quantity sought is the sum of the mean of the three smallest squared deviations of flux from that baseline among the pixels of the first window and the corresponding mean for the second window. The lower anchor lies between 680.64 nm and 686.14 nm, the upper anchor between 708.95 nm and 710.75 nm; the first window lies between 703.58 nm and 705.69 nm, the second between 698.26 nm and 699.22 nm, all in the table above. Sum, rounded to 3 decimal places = 0.087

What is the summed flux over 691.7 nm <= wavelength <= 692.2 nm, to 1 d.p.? 11.1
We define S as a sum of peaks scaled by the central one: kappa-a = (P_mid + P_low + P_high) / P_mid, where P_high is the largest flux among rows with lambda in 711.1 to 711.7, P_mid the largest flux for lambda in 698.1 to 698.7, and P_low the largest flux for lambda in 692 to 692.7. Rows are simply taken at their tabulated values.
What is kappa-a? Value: 2.89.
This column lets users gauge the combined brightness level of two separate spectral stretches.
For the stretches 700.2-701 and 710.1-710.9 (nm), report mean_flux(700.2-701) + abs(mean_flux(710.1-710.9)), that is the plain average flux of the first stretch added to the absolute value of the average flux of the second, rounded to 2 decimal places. 7.13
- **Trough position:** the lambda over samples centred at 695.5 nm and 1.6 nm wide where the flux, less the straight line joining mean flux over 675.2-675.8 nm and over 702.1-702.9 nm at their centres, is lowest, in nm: 695.129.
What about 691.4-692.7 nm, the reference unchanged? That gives 692.095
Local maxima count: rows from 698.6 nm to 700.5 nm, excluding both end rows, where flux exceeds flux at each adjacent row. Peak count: 2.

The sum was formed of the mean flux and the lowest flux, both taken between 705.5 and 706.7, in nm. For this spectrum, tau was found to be 6.89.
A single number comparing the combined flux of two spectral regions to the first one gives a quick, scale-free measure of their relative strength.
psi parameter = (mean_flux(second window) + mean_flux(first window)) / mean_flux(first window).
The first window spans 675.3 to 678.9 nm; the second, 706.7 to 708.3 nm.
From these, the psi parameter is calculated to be 1.94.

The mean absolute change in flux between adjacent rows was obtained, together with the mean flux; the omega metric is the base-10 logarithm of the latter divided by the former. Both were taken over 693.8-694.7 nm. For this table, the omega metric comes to 2.37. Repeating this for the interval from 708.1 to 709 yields 2.31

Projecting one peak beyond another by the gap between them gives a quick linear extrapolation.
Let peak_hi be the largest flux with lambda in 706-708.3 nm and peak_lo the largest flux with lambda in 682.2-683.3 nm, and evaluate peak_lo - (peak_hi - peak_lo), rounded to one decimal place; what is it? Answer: 3.7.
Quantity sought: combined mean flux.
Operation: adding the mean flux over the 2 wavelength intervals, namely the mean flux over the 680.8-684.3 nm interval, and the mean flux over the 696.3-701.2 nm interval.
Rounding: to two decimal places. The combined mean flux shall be 7.45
